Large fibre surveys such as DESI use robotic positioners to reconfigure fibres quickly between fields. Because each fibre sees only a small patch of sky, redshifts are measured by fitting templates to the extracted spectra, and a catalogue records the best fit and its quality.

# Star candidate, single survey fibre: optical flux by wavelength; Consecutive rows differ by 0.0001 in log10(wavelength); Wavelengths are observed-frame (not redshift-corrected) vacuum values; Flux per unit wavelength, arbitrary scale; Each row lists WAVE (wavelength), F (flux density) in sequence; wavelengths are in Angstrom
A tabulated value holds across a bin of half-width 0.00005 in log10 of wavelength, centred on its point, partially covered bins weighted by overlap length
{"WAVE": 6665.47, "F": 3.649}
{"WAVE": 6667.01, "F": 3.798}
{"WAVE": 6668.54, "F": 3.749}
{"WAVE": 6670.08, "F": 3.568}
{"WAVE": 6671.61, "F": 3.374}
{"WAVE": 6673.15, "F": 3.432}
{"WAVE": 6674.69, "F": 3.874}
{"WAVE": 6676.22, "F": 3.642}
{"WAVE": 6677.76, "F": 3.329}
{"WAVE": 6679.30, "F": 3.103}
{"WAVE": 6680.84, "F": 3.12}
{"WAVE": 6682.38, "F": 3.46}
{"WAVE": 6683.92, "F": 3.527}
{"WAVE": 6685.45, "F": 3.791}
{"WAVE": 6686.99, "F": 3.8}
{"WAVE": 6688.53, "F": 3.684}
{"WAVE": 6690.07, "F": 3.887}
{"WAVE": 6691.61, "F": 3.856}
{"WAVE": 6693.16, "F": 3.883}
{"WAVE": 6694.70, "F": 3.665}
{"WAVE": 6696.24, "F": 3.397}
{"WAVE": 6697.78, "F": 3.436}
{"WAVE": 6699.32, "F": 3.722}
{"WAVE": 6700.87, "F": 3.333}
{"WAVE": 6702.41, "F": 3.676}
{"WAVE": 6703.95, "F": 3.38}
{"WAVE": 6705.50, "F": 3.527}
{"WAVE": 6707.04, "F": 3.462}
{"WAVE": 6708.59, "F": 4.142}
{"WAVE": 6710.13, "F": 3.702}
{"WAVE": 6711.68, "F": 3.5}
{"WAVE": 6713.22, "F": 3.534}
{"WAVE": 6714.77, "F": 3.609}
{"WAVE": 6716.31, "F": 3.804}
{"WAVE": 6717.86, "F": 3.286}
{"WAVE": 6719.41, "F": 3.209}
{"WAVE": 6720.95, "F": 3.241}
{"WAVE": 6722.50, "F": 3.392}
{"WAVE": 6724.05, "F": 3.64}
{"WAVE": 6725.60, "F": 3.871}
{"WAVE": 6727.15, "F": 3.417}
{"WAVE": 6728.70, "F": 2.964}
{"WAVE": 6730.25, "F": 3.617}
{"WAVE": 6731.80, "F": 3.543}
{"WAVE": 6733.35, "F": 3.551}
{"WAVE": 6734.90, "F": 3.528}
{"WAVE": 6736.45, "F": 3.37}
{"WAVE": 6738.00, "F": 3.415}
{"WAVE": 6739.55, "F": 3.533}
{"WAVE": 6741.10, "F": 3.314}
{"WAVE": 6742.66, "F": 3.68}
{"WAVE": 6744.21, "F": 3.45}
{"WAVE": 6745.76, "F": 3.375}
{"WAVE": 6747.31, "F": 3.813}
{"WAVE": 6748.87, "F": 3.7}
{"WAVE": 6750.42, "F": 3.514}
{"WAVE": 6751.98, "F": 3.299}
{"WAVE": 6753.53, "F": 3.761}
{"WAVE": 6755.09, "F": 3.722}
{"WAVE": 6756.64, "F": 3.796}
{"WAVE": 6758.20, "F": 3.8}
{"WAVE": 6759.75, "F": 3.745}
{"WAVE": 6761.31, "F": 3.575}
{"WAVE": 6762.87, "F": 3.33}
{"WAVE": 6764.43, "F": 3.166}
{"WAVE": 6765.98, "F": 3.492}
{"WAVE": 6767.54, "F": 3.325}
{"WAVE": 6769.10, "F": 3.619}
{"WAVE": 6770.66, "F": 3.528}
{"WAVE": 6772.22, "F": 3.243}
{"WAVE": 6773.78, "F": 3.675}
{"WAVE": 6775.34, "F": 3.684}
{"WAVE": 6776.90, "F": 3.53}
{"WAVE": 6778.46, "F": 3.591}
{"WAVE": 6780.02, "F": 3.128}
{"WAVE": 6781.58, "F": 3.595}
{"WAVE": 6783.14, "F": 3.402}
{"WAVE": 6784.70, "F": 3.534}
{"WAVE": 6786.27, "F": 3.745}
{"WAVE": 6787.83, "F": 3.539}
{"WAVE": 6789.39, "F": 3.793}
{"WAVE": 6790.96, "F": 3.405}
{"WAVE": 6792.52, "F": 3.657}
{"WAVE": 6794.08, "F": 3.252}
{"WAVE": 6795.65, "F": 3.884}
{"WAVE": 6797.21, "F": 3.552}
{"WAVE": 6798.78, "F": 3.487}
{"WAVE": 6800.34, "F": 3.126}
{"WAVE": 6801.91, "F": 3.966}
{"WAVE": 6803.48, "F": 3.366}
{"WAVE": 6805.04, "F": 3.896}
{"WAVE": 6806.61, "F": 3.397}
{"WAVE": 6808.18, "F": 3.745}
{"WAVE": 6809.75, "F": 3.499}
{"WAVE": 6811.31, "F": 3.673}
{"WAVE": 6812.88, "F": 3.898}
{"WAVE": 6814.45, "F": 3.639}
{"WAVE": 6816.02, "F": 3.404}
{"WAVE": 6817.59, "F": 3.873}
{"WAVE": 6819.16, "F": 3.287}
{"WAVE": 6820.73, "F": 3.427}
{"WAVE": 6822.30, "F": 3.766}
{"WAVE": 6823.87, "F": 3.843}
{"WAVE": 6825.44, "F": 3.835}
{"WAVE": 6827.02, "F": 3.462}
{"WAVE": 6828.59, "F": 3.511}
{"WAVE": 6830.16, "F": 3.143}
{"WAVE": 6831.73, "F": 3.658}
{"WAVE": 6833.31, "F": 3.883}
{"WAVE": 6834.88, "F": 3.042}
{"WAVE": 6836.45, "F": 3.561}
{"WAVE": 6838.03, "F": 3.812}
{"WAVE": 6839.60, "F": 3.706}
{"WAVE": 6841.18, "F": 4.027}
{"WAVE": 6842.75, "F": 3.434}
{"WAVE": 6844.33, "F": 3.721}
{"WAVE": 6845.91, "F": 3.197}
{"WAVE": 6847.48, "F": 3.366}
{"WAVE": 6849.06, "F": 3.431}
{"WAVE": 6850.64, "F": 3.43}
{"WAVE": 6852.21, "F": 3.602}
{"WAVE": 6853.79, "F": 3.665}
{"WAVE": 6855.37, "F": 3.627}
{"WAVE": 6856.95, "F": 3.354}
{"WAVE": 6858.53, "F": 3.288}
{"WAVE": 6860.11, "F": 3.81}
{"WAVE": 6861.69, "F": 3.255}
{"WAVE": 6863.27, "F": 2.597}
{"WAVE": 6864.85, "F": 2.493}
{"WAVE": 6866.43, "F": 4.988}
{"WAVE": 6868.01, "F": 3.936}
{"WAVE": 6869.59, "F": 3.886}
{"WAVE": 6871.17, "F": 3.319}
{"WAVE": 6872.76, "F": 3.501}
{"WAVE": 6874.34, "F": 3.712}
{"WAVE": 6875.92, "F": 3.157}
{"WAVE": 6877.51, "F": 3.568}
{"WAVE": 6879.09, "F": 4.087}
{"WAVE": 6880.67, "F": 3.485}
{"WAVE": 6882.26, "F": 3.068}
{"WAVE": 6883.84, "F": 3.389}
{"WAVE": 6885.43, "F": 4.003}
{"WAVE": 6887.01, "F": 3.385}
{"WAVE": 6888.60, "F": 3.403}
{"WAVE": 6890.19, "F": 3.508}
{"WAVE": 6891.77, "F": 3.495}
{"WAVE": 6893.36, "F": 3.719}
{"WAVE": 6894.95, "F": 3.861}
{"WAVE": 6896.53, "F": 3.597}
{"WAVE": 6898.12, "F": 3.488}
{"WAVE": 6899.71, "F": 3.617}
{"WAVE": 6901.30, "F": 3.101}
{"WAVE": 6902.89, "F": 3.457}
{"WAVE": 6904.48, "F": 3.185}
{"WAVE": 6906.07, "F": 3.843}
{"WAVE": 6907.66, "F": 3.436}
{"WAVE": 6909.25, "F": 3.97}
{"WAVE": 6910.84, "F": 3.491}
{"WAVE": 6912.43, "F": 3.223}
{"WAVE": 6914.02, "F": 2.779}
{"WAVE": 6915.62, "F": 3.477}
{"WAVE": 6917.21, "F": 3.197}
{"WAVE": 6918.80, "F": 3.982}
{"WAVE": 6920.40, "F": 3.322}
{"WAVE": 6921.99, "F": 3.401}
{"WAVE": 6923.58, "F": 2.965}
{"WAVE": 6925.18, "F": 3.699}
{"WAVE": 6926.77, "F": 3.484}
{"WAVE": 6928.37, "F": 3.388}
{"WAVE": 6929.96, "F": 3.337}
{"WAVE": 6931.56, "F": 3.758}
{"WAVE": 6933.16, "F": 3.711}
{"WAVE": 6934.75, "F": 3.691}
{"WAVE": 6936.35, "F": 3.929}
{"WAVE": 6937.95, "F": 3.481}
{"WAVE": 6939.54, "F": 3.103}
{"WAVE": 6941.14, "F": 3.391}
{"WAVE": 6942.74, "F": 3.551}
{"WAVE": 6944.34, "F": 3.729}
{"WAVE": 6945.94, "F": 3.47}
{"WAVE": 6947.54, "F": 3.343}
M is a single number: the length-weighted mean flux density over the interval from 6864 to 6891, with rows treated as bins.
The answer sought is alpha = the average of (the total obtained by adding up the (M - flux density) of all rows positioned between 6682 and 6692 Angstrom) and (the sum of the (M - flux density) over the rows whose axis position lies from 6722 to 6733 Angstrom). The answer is -0.2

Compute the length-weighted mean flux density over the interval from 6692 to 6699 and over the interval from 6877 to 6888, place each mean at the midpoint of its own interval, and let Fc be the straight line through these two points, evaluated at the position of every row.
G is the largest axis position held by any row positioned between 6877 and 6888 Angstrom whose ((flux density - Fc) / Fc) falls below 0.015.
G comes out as 6887.01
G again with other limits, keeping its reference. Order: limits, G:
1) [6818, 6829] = 6828.59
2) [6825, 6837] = 6836.45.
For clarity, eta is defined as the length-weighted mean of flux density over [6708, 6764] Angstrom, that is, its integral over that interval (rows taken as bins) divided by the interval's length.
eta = 3.54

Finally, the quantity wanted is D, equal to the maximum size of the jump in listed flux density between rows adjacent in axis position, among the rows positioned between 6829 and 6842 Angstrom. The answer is 0.8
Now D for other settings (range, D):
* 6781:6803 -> 0.8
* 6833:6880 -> 2.5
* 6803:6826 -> 0.6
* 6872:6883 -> 0.6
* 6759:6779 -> 0.4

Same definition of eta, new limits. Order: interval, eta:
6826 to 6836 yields 3.46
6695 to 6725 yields 3.53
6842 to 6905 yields 3.51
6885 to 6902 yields 3.56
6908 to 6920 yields 3.44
